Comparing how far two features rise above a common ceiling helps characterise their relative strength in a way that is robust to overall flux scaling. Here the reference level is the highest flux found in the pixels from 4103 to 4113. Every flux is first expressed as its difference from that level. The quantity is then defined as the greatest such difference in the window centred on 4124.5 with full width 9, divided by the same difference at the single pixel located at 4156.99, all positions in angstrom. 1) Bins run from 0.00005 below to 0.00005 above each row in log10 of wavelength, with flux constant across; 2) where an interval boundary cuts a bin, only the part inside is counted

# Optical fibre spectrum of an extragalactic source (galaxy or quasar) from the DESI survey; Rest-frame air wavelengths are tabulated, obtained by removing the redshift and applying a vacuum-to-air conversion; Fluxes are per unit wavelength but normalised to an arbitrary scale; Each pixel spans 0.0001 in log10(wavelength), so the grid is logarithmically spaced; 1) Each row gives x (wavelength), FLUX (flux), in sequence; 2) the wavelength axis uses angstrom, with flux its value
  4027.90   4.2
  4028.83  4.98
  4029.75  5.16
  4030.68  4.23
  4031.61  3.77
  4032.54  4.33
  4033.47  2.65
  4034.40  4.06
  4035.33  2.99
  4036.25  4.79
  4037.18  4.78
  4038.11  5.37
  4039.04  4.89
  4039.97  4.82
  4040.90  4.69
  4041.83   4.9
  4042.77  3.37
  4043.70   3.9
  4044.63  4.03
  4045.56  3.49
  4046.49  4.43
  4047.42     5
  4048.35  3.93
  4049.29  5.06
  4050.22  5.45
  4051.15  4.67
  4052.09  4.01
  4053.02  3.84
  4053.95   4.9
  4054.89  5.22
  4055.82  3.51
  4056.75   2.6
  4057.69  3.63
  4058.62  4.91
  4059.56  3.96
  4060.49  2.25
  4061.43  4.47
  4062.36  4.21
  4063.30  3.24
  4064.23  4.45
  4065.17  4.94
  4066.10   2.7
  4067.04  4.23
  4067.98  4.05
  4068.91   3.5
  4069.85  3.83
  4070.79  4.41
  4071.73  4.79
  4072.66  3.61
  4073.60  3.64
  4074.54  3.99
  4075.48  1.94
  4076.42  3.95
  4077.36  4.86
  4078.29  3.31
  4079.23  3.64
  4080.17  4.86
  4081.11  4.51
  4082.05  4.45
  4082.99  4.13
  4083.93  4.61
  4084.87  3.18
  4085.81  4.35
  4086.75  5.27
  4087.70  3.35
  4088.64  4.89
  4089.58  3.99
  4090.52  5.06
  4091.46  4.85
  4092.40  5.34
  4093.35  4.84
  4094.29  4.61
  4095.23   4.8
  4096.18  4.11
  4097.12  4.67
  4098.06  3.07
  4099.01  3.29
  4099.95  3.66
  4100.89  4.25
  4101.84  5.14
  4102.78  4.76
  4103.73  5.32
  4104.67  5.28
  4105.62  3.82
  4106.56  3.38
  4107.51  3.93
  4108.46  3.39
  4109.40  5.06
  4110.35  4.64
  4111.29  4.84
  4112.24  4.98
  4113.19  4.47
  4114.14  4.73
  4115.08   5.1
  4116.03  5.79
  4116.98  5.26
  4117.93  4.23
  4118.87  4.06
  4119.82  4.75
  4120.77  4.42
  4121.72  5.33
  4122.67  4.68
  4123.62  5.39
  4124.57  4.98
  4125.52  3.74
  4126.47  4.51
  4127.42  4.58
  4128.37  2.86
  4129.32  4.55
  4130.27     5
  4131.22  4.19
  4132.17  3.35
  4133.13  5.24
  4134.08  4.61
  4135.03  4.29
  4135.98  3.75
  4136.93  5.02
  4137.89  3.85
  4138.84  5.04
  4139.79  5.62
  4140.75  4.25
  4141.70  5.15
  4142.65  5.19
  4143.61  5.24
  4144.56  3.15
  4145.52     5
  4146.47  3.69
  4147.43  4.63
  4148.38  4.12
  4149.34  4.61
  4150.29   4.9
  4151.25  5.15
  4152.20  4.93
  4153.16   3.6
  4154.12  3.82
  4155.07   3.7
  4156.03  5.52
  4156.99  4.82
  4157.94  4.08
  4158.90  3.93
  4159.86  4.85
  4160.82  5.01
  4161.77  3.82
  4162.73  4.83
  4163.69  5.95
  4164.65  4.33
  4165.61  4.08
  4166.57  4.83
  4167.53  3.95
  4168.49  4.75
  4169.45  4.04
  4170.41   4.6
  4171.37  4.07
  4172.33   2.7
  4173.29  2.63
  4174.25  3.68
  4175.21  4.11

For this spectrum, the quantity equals -0.1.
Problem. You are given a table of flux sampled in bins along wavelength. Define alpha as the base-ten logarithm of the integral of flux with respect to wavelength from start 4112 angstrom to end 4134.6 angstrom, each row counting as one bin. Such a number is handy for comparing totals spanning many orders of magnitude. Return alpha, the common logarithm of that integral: 2.02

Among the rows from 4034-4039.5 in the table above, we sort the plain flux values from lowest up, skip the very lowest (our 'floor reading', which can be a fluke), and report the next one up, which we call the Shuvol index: 4.06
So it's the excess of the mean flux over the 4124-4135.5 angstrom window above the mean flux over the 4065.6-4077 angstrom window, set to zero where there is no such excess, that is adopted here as 0.60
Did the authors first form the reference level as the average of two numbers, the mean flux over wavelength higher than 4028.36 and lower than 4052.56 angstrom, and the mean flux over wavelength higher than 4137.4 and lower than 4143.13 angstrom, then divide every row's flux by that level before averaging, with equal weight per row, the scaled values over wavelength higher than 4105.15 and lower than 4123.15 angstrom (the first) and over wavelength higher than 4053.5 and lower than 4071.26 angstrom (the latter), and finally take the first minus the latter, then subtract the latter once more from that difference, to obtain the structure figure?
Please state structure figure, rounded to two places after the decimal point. -0.72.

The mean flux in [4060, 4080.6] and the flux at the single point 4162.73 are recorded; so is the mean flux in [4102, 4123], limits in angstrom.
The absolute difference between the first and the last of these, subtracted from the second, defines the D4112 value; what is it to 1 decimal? 4.0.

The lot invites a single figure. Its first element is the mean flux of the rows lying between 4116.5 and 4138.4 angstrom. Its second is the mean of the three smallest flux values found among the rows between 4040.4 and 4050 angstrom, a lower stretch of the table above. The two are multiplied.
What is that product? 16.0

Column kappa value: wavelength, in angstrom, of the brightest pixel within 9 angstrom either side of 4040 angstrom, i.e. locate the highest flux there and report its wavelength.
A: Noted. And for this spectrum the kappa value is 4038.11 angstrom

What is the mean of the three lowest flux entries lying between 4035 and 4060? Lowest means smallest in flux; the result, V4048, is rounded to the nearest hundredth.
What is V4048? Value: 2.99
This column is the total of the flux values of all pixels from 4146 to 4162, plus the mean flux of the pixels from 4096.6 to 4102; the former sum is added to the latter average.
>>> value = 79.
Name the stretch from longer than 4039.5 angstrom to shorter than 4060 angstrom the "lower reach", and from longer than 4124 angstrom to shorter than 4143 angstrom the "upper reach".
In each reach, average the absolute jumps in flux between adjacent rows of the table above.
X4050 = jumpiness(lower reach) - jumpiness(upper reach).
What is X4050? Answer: -0.16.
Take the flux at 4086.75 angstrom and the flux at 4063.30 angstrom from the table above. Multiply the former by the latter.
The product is 17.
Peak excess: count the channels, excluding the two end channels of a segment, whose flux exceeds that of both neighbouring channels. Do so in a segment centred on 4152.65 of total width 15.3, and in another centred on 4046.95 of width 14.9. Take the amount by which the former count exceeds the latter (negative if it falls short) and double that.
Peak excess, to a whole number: 0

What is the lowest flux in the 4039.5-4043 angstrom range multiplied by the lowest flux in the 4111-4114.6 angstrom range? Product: 15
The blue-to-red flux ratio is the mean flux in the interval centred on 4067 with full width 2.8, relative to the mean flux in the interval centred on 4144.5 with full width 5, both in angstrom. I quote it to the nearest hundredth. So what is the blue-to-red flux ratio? 0.82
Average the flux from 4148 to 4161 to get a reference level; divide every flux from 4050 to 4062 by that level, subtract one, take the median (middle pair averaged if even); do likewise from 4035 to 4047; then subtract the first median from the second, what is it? 0.15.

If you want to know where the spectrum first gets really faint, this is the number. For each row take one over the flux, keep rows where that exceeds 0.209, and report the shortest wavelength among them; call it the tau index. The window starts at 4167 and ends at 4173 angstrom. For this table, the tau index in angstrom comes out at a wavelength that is 4167.53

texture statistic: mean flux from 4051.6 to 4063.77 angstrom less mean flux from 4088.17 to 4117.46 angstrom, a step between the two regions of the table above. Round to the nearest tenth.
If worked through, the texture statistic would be -0.7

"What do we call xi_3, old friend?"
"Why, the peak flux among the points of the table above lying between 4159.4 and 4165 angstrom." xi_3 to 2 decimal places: 5.95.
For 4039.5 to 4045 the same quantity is 4.90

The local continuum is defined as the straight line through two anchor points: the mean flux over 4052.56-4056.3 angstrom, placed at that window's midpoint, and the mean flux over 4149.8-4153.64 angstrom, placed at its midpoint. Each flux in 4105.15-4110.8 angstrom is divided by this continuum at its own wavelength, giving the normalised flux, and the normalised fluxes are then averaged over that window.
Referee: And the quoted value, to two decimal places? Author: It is 0.89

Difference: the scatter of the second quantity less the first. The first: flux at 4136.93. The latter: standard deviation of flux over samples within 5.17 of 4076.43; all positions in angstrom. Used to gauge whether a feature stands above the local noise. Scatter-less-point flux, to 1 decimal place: -4.2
